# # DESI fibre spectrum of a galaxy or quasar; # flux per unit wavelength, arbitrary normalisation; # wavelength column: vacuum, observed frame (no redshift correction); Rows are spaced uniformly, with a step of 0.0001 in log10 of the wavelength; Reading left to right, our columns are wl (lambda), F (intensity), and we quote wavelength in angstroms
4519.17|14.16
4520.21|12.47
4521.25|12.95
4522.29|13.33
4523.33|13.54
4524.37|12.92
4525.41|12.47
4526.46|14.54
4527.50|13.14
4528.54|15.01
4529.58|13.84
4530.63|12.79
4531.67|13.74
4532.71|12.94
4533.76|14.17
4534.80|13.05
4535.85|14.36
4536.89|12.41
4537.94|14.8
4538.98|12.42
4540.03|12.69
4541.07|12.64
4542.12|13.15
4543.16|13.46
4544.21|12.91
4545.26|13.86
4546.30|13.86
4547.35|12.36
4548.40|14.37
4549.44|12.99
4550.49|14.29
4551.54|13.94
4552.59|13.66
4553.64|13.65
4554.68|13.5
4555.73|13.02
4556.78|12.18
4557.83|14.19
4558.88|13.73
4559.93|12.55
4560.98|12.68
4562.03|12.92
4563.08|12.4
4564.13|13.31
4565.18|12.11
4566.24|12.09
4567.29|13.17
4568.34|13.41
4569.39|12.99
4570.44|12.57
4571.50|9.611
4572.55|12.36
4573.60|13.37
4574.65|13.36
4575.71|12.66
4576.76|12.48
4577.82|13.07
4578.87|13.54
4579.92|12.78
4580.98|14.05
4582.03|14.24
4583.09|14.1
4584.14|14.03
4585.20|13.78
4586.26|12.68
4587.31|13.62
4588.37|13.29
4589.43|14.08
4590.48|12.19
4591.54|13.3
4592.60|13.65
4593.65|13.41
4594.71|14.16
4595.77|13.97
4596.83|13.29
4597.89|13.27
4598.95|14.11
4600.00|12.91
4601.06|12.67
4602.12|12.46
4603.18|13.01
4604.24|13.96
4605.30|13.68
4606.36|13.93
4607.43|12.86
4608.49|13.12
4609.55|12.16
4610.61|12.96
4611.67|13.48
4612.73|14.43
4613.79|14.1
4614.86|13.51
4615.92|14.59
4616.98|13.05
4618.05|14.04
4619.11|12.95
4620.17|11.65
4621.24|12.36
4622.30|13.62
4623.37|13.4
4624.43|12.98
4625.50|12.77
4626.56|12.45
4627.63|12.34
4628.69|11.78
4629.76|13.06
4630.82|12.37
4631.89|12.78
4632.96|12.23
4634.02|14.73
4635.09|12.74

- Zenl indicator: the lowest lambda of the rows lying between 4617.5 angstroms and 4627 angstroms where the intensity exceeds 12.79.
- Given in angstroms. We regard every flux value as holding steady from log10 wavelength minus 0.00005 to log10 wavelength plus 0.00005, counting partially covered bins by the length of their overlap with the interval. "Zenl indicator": 4618.05 angstroms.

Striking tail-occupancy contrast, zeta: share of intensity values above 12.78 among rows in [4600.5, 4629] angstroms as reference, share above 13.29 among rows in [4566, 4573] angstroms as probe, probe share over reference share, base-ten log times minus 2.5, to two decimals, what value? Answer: 1.67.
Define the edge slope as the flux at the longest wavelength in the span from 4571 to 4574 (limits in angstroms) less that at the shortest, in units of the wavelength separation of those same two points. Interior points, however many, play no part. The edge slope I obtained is 1.79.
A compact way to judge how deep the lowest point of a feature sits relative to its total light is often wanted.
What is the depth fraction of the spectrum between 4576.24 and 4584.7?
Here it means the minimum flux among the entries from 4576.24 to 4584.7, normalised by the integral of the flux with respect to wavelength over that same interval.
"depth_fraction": 0.109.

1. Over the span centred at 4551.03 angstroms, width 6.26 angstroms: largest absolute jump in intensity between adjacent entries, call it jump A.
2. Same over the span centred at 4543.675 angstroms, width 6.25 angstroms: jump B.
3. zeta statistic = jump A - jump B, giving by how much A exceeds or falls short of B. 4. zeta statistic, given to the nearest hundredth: 0.43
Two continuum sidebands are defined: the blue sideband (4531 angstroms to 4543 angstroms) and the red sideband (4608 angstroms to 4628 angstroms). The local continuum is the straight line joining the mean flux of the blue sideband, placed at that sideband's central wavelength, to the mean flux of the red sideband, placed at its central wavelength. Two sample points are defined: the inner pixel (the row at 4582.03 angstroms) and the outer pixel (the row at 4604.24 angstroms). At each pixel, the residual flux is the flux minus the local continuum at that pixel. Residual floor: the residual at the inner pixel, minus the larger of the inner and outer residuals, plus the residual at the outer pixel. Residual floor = 0.8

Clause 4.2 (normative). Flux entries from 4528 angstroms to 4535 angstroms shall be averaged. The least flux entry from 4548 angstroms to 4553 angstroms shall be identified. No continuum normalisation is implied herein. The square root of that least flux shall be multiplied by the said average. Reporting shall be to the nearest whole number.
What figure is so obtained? 49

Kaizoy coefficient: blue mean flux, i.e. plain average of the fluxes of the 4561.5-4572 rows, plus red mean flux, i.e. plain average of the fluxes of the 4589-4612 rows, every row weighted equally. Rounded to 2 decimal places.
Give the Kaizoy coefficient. 25.76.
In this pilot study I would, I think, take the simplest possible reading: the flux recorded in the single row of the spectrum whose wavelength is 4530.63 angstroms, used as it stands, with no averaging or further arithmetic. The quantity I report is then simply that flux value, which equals 12.79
